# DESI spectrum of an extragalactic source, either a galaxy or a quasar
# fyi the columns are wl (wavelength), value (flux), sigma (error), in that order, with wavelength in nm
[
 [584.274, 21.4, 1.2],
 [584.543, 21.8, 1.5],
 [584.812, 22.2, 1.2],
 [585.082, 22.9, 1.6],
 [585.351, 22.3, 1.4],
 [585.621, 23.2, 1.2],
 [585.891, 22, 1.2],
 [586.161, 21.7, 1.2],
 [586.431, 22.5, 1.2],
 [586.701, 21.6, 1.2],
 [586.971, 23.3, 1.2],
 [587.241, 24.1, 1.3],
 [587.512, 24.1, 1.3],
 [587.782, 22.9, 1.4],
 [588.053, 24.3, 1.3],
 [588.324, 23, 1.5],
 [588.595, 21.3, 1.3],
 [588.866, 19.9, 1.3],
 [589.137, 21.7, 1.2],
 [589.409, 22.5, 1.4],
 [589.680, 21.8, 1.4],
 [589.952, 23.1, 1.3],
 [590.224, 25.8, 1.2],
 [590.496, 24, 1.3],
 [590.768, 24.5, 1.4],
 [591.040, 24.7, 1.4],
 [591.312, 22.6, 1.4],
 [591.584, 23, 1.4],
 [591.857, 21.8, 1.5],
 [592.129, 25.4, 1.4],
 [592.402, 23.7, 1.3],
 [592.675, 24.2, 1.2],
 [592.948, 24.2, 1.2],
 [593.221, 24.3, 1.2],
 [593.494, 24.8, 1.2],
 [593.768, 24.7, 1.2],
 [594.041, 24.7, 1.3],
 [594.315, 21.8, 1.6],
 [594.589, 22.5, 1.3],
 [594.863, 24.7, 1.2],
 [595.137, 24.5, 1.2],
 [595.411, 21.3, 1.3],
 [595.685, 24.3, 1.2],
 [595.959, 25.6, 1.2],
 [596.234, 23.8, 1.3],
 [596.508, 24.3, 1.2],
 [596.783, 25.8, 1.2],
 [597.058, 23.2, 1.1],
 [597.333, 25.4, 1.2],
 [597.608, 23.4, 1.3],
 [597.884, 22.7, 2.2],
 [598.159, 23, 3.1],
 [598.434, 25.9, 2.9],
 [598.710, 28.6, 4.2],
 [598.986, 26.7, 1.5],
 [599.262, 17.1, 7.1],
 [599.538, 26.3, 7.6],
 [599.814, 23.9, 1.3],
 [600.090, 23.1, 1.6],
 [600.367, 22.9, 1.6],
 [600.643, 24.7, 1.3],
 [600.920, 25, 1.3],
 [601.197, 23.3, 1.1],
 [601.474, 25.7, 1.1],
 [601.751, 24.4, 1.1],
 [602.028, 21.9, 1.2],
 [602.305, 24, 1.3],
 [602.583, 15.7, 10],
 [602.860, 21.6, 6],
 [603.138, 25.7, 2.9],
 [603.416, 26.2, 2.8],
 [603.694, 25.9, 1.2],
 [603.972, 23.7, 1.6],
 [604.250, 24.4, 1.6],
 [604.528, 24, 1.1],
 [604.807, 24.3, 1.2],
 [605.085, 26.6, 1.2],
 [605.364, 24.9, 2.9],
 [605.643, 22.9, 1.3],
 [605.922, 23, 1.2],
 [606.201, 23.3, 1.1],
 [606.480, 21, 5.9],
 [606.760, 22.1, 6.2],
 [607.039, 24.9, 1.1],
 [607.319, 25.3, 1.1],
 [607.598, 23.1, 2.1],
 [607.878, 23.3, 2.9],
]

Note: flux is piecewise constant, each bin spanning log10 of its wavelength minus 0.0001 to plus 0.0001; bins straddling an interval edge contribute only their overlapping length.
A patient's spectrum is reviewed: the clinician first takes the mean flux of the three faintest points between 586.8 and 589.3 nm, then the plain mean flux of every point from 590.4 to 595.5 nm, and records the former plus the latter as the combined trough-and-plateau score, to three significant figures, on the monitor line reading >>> 44.7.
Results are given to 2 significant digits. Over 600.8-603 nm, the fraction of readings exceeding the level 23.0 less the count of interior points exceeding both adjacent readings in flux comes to -1.4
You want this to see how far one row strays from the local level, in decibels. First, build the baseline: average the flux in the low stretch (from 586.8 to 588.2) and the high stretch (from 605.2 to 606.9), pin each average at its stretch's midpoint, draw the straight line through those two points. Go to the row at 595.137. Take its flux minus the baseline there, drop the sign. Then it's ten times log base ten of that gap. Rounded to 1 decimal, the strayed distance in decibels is 0.5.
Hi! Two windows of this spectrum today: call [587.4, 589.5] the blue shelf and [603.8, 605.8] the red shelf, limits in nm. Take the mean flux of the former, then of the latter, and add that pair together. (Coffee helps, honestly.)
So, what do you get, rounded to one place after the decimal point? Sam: 46.9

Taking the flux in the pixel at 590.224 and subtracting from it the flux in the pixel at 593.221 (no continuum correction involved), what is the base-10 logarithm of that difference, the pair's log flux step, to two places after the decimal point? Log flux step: 0.18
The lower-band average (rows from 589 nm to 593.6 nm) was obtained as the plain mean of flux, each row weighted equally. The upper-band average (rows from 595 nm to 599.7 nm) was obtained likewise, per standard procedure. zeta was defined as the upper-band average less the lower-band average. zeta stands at 0.58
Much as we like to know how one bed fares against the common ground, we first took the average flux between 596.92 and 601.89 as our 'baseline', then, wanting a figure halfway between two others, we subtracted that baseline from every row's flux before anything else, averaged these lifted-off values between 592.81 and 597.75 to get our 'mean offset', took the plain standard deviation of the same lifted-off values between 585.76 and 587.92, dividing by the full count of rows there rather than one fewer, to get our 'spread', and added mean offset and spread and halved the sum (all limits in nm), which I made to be 0.41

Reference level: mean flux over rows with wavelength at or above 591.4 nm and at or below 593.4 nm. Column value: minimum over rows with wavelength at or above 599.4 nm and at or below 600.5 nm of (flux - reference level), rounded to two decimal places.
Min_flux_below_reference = -0.90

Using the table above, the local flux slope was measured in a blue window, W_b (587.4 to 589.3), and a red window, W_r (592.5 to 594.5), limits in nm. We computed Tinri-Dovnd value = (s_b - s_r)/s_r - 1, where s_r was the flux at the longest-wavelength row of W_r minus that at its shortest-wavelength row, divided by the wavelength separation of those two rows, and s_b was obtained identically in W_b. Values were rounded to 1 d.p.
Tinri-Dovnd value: -1.0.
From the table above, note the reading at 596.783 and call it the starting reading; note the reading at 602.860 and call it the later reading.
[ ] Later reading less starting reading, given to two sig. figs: -4.2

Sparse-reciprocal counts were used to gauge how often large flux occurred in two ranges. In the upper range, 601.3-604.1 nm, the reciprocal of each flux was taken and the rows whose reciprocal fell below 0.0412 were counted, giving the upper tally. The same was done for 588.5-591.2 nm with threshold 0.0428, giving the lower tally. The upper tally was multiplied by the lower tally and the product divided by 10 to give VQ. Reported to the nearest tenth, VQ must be 2.0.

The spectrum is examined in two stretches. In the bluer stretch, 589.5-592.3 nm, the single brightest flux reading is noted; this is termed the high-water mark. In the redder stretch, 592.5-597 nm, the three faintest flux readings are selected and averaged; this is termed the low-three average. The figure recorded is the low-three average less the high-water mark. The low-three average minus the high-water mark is -3.93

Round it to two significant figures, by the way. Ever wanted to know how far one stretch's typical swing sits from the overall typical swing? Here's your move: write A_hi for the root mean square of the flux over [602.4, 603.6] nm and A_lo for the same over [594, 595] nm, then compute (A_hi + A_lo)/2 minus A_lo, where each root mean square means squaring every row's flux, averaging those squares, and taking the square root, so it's -0.38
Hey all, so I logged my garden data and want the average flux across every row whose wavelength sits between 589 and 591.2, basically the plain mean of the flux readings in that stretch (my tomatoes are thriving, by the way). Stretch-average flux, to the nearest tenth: 23.5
